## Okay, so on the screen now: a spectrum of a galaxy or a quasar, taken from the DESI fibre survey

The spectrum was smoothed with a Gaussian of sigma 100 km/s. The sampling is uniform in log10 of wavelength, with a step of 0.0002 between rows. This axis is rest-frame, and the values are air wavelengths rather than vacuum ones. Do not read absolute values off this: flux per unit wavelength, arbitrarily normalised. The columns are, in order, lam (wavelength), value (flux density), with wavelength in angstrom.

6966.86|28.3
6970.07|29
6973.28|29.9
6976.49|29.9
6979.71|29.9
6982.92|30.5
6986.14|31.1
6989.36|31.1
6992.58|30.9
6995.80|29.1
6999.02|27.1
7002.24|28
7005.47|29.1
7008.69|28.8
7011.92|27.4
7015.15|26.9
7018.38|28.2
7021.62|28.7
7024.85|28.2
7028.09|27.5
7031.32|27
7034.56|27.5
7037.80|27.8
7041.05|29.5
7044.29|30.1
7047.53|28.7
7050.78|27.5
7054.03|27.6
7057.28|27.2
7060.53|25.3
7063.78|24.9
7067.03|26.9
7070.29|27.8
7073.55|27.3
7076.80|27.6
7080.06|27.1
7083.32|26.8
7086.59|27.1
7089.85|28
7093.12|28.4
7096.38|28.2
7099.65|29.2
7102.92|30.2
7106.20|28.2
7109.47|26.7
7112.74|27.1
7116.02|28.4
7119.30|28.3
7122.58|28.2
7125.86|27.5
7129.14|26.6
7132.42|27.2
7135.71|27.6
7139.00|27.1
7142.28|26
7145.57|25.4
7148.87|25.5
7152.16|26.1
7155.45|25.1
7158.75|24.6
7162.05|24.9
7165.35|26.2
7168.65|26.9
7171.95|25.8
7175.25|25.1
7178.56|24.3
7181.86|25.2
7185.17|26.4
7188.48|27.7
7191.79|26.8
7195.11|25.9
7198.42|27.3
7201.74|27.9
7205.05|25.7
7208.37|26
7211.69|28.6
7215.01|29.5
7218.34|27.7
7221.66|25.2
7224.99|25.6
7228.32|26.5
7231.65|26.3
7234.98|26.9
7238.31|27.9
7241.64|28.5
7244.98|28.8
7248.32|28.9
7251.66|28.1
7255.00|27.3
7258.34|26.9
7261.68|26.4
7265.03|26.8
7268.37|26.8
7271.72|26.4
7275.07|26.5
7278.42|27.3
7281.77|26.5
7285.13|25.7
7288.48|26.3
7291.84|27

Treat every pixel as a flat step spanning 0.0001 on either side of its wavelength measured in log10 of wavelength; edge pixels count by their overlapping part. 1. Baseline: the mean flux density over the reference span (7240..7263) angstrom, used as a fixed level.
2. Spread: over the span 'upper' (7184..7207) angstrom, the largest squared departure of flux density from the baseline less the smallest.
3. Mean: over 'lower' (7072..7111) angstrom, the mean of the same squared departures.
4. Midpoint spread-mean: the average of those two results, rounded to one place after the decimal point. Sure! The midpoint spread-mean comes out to 2.8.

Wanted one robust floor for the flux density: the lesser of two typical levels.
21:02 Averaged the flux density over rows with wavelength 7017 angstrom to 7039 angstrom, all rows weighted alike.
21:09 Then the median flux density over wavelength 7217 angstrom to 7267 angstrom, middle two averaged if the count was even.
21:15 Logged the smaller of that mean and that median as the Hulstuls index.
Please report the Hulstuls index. 26.9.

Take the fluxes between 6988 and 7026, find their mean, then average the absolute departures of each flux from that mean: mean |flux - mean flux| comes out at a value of 0.992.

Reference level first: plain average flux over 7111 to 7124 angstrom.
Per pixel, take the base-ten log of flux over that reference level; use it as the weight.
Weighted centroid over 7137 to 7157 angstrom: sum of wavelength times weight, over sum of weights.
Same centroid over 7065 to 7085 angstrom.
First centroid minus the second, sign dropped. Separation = 72.5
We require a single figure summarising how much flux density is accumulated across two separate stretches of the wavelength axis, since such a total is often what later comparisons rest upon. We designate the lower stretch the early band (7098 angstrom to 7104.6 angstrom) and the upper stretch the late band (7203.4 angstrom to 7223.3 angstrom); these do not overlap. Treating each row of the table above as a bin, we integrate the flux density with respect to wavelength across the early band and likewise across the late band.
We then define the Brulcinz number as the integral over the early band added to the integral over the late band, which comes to 735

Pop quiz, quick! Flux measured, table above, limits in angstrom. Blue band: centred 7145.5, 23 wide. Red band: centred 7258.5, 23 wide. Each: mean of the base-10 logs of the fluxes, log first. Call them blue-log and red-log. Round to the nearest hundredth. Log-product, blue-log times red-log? 2.03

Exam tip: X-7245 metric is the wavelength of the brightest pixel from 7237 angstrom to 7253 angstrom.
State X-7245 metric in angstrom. 7248.32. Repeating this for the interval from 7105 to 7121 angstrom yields 7116.02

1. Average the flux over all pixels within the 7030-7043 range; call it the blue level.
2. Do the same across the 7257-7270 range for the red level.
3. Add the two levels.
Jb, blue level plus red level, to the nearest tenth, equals 54.7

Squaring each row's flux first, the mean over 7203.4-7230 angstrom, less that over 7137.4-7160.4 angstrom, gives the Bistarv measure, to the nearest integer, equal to 63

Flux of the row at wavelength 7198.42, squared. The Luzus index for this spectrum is 745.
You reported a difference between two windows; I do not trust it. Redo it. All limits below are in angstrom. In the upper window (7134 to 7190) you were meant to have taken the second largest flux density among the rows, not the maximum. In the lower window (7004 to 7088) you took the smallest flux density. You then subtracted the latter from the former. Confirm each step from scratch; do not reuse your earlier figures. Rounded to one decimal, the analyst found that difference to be 2.7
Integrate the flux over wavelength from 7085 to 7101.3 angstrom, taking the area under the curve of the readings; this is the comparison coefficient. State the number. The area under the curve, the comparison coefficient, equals 460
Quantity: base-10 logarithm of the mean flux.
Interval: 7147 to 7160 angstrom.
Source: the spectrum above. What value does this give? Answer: 1.40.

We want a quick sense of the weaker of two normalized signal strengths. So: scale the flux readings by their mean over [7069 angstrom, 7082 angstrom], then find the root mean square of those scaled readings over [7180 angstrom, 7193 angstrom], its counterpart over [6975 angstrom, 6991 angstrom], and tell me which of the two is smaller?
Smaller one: 0.967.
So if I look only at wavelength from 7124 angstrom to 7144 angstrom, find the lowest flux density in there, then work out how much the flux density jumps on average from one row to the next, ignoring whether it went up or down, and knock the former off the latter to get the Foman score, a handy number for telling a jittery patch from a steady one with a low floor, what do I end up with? -25.3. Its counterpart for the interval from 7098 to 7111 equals -25.2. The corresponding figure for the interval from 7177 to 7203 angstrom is -23.3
